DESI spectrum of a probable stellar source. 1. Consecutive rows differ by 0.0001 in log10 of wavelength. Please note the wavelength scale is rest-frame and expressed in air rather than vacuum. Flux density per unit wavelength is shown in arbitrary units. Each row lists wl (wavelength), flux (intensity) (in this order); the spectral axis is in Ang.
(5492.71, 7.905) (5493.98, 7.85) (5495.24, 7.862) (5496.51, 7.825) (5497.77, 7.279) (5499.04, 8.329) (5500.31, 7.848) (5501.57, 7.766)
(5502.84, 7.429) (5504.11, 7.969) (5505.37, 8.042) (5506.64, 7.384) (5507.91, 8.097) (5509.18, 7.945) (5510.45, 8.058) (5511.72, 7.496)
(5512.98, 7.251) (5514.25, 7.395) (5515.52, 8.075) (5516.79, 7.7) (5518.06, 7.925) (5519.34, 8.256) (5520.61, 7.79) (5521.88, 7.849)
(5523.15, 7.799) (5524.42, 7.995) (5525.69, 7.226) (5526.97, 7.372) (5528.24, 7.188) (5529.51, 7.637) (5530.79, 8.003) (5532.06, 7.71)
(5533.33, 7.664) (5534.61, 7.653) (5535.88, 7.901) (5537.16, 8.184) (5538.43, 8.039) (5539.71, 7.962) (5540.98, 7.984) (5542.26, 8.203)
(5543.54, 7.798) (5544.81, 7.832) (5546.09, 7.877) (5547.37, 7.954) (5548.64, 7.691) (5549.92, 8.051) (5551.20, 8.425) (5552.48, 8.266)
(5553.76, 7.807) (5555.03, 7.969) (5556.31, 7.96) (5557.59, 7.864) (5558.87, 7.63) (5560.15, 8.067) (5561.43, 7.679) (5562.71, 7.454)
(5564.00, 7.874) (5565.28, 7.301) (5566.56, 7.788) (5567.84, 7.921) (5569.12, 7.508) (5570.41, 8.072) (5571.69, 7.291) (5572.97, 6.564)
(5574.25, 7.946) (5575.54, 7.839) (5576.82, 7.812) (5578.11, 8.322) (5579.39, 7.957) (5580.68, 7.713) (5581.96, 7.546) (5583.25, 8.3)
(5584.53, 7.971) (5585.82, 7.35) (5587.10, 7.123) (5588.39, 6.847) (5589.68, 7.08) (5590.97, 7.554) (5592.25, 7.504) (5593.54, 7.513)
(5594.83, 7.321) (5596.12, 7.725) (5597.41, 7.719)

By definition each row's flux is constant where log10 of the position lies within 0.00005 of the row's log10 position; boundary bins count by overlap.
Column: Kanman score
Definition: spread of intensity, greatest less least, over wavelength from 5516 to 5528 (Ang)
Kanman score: 1.03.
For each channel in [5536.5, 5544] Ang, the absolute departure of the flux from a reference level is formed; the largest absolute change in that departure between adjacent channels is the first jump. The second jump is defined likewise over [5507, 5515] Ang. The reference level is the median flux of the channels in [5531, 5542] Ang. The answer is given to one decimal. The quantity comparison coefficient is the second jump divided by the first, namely 1.4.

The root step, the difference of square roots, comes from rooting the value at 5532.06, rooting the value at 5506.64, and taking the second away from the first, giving 0.059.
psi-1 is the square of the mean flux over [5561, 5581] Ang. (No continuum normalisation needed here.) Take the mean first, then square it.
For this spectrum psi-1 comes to 59.1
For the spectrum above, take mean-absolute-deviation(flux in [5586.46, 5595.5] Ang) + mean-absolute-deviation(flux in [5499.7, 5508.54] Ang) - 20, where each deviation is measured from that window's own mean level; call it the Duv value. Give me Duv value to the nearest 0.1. -19.5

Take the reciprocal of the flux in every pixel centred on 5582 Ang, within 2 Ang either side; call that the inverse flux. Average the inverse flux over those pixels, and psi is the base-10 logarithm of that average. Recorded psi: -0.894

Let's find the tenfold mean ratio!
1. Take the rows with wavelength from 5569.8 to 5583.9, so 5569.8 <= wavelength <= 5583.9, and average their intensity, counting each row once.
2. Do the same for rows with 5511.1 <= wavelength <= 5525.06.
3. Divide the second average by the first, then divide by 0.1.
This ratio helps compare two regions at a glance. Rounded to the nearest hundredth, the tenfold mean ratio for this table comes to 10.02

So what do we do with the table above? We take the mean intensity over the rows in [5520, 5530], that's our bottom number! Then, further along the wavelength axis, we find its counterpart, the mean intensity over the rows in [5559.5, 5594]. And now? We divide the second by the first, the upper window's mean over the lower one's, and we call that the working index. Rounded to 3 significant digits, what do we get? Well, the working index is 1.00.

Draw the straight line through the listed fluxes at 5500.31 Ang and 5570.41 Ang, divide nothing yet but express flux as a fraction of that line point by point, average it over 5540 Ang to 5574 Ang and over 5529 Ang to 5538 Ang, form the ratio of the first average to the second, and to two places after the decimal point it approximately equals 0.99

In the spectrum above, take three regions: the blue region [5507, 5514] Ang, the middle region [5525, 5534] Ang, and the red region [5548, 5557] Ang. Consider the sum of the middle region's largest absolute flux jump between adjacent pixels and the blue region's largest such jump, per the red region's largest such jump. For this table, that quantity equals 2.2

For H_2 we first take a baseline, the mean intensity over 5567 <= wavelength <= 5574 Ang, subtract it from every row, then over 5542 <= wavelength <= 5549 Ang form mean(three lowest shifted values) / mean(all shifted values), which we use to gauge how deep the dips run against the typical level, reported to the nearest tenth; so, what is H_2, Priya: 0.7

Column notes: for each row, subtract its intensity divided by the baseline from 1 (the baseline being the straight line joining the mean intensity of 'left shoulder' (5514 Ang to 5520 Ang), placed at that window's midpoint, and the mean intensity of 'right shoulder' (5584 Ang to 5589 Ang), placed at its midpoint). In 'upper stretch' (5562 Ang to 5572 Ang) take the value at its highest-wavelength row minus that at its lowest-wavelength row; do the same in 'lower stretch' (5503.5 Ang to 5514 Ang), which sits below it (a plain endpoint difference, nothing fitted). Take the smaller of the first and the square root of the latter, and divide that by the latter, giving 0.15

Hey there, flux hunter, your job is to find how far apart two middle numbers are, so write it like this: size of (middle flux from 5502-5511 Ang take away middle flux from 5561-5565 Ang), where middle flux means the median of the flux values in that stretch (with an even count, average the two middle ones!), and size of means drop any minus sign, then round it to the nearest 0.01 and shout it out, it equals 0.29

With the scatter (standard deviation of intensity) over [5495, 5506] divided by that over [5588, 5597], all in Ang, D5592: 1.0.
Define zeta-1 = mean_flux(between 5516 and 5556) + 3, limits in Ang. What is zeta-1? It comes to 10.9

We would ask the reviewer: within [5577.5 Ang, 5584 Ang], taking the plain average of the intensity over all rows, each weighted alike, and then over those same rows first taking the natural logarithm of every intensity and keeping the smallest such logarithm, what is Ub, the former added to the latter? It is 9.99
